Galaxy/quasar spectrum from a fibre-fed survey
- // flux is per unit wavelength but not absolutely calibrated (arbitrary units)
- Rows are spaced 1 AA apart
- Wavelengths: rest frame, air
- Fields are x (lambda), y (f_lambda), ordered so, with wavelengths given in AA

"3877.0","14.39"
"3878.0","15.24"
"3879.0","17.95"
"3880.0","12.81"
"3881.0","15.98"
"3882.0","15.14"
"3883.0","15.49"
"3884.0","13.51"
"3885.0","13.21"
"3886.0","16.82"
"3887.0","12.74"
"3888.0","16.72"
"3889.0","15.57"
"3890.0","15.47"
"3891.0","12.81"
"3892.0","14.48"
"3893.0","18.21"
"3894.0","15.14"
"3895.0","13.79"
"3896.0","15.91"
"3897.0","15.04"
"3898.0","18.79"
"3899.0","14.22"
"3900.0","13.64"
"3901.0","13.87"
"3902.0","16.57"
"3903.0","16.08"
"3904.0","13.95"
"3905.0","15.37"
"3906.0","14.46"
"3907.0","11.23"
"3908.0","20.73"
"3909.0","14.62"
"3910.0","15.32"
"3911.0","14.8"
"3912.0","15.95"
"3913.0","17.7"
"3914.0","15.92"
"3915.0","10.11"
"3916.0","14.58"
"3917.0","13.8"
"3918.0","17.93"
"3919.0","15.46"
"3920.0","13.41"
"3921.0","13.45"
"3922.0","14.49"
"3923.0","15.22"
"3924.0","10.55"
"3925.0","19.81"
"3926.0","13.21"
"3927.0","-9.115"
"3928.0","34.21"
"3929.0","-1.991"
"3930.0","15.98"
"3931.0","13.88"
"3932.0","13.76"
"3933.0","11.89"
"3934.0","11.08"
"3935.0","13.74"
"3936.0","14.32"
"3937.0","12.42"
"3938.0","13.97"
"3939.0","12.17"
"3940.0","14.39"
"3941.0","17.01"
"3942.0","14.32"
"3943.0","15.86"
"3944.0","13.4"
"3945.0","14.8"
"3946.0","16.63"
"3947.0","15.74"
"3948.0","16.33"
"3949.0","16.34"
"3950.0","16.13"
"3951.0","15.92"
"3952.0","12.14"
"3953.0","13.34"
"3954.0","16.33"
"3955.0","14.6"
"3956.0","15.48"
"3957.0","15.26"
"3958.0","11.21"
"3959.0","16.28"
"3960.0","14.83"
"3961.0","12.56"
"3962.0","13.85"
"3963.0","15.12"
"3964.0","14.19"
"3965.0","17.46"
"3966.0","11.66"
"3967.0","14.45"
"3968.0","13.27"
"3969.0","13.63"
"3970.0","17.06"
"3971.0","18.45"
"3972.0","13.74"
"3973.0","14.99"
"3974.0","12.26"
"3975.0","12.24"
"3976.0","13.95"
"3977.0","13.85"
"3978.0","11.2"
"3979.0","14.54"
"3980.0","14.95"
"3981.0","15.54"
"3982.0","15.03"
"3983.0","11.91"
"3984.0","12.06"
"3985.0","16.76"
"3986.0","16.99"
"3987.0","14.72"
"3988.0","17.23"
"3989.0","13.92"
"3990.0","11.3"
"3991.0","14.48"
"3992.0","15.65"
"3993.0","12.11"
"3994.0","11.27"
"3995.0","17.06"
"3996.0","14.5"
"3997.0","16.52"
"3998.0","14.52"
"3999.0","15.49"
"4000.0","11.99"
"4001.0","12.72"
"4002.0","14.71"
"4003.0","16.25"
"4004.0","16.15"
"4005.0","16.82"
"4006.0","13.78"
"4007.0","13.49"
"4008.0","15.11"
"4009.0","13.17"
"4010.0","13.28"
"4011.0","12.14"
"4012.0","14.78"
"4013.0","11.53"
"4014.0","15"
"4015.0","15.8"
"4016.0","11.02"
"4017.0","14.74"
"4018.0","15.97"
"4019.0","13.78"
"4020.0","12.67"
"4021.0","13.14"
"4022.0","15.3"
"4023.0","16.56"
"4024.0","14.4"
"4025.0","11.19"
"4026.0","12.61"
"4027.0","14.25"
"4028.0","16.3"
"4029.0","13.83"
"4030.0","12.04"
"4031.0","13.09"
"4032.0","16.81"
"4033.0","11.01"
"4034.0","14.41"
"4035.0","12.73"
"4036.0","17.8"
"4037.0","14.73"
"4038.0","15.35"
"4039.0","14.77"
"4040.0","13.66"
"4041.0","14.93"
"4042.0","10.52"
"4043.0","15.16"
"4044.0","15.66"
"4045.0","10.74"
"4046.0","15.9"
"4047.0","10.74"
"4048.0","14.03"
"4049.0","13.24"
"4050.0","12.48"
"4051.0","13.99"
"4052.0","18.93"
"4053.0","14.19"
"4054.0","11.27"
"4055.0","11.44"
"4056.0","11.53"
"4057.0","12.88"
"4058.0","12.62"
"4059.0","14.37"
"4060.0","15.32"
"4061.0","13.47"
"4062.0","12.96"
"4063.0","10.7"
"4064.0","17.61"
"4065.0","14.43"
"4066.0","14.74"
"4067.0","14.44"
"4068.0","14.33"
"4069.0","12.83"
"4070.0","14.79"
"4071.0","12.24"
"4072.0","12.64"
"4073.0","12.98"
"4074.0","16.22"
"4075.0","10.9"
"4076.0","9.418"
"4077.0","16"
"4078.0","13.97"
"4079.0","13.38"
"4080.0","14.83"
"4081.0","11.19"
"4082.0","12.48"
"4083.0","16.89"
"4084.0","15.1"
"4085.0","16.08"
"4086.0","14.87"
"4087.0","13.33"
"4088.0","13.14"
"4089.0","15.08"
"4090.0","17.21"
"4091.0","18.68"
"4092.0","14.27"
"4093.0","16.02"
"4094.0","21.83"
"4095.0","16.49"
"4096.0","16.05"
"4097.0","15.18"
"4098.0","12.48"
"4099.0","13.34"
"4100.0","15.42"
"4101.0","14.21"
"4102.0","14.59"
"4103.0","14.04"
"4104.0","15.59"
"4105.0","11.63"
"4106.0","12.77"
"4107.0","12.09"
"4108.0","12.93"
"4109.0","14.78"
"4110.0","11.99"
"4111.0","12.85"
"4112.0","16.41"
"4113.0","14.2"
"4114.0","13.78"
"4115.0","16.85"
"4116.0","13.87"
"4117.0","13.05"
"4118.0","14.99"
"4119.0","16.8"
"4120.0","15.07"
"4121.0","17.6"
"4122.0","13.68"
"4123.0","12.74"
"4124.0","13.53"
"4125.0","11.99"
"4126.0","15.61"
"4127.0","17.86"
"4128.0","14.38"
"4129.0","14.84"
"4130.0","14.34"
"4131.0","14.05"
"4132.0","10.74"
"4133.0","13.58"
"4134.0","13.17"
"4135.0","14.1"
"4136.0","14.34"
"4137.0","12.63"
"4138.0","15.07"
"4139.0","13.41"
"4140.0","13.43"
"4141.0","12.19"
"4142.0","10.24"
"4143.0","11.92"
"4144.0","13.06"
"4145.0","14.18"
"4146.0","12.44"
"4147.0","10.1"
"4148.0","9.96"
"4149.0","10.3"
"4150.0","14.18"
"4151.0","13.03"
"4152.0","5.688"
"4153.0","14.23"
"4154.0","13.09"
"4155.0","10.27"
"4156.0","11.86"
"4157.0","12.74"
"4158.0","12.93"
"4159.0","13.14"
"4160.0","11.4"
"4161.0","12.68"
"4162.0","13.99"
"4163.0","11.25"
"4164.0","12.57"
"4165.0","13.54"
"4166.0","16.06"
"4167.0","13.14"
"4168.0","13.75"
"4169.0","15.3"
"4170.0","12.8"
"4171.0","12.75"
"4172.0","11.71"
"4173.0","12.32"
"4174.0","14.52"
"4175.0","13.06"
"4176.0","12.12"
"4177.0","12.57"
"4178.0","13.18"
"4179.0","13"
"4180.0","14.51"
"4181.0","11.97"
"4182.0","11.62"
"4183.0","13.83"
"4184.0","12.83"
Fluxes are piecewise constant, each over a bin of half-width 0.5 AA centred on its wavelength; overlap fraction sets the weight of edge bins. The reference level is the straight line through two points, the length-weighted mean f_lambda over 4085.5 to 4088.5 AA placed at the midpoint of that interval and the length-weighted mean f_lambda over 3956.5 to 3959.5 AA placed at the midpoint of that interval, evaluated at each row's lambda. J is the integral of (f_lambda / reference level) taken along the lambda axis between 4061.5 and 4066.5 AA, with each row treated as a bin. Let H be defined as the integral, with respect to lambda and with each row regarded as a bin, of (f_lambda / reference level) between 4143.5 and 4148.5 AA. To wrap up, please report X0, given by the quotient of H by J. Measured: 0.87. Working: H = 4.40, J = 5.08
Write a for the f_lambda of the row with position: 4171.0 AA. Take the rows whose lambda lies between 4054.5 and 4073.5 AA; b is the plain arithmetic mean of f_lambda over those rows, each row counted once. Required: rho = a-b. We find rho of -0.7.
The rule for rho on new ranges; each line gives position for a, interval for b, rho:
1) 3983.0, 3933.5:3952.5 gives -2.7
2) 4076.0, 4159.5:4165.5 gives -3.2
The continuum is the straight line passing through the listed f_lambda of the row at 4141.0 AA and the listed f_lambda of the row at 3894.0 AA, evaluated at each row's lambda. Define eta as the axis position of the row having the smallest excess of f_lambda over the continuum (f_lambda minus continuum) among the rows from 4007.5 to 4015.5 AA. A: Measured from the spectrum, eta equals 4013.0 AA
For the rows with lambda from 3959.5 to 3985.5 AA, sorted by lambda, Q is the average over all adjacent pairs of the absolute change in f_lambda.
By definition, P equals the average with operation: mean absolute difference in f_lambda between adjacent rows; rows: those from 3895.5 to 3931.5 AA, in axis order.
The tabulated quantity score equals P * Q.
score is 11.8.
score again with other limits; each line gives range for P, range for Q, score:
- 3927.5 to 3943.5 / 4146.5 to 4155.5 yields 16.2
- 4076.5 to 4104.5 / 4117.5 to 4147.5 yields 3.3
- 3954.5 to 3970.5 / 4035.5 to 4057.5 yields 5.7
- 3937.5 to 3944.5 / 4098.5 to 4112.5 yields 3.7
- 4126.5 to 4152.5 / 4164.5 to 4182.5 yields 2.2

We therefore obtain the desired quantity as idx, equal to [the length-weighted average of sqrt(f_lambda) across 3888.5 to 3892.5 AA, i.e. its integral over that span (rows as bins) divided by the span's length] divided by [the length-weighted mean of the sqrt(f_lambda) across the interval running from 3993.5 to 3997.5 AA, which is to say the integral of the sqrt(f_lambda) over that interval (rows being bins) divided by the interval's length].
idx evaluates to 0.99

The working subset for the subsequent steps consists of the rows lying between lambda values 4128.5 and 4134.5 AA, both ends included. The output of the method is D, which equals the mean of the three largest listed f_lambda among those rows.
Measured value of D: 14.4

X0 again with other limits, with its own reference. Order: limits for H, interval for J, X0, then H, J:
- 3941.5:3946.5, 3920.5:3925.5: 1.03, 5.25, 5.11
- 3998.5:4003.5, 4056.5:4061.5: 1.02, 5.05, 4.95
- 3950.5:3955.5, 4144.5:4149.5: 1.21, 5.07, 4.20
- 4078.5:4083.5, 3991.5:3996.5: 1.00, 4.98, 5.00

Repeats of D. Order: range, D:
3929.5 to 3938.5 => 14.8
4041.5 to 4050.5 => 15.6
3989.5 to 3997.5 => 16.4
